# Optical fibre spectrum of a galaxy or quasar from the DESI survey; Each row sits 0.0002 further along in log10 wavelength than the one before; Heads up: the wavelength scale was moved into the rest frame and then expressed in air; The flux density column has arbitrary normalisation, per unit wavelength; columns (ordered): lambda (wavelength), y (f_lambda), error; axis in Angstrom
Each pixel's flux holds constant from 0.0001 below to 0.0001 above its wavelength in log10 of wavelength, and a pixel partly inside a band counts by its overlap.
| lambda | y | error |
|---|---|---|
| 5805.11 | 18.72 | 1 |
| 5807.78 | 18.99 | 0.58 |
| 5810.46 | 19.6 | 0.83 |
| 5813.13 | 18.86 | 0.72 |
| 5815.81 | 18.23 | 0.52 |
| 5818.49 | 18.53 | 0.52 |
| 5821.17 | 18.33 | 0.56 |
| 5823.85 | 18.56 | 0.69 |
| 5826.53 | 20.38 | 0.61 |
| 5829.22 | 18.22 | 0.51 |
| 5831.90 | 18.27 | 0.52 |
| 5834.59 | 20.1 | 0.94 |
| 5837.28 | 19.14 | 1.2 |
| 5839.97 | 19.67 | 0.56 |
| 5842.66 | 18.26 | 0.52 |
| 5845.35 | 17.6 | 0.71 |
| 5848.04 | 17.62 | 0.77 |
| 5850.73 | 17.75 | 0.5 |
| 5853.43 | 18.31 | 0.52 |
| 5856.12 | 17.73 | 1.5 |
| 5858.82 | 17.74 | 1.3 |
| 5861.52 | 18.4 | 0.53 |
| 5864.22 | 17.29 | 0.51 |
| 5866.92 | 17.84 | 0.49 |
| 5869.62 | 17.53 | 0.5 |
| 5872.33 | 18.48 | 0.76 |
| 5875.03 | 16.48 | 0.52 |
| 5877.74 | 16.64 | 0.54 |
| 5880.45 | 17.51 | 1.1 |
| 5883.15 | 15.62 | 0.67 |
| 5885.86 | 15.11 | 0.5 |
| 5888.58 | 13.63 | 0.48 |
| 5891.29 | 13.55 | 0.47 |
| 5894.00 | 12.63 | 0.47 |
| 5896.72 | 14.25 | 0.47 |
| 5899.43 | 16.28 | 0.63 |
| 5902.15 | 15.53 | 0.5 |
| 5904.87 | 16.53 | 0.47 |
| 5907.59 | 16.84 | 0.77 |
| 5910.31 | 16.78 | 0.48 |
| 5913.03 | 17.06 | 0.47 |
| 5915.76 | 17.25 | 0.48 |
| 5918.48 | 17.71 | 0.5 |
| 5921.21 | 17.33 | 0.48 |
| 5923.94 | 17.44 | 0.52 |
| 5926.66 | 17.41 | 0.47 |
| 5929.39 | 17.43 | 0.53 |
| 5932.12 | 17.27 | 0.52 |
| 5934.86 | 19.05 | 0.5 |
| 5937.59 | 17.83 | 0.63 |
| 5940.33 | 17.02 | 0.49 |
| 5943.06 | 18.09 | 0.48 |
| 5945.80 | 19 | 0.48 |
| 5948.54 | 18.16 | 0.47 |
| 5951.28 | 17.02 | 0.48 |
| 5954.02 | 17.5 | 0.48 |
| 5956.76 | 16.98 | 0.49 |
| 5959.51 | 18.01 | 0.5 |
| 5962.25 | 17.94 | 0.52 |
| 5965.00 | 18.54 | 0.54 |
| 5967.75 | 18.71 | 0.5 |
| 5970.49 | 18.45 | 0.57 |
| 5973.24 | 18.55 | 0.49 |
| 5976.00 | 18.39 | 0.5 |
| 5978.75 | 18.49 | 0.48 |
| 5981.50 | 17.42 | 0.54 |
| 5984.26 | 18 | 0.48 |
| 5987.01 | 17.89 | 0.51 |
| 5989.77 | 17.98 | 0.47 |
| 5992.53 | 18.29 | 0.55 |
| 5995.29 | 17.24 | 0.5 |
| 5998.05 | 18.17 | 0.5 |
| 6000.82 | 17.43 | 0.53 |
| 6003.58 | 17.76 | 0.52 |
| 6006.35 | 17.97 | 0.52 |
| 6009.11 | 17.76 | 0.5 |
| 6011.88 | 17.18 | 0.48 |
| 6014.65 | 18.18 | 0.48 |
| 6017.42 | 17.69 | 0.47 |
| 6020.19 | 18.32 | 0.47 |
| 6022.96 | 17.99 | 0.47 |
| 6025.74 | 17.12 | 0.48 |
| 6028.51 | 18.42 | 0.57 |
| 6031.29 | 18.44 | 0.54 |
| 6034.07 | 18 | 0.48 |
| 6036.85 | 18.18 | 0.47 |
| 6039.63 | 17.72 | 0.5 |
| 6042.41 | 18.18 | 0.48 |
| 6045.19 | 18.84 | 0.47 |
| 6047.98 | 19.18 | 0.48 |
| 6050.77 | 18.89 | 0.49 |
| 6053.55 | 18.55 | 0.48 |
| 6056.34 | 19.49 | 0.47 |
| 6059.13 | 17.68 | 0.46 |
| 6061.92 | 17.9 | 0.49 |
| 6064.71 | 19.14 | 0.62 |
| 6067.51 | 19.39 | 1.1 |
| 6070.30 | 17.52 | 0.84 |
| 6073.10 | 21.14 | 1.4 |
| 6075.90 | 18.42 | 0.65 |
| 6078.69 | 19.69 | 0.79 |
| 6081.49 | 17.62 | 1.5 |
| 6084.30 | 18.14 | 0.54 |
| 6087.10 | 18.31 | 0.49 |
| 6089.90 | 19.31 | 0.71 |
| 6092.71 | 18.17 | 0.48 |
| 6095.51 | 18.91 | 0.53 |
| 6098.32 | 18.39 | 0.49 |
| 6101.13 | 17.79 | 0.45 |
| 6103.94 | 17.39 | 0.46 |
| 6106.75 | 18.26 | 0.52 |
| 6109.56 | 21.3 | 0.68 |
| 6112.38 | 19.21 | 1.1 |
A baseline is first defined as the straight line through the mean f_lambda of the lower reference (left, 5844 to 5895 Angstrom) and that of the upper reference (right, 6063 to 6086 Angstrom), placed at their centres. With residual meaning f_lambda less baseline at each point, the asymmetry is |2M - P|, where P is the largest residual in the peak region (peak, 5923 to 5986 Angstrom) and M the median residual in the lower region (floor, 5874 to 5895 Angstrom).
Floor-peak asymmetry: 4.7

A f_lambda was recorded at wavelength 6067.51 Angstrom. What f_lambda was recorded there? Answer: 19.39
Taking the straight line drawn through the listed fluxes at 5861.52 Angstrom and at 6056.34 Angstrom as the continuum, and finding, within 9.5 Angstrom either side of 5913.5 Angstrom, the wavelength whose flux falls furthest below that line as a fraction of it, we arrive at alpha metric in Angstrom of 5904.87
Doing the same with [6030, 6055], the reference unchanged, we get 6039.63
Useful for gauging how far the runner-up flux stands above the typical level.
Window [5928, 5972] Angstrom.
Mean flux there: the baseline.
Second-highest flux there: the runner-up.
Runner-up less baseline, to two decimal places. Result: 1.06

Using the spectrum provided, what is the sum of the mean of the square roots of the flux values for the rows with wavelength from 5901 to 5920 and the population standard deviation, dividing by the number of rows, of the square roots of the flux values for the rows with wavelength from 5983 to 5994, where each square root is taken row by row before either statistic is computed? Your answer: 4.12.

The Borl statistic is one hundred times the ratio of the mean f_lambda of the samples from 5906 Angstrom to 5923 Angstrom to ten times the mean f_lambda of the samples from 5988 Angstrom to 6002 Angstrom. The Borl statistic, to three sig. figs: 9.63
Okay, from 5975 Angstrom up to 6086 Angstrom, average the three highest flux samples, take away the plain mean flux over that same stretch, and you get 1.9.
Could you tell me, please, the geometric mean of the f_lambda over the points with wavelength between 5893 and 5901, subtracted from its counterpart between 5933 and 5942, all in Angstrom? 3.6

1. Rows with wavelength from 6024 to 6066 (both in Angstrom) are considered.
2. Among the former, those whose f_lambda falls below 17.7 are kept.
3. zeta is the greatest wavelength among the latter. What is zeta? 6059.13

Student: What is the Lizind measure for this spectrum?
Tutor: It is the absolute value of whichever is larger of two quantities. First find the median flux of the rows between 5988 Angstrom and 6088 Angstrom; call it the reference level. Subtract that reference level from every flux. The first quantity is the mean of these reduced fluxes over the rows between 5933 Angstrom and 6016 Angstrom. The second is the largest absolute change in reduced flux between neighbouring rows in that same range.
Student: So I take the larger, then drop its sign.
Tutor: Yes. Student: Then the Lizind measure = 1.2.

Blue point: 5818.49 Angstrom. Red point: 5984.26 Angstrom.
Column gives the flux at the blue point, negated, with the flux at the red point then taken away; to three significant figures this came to -36.5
